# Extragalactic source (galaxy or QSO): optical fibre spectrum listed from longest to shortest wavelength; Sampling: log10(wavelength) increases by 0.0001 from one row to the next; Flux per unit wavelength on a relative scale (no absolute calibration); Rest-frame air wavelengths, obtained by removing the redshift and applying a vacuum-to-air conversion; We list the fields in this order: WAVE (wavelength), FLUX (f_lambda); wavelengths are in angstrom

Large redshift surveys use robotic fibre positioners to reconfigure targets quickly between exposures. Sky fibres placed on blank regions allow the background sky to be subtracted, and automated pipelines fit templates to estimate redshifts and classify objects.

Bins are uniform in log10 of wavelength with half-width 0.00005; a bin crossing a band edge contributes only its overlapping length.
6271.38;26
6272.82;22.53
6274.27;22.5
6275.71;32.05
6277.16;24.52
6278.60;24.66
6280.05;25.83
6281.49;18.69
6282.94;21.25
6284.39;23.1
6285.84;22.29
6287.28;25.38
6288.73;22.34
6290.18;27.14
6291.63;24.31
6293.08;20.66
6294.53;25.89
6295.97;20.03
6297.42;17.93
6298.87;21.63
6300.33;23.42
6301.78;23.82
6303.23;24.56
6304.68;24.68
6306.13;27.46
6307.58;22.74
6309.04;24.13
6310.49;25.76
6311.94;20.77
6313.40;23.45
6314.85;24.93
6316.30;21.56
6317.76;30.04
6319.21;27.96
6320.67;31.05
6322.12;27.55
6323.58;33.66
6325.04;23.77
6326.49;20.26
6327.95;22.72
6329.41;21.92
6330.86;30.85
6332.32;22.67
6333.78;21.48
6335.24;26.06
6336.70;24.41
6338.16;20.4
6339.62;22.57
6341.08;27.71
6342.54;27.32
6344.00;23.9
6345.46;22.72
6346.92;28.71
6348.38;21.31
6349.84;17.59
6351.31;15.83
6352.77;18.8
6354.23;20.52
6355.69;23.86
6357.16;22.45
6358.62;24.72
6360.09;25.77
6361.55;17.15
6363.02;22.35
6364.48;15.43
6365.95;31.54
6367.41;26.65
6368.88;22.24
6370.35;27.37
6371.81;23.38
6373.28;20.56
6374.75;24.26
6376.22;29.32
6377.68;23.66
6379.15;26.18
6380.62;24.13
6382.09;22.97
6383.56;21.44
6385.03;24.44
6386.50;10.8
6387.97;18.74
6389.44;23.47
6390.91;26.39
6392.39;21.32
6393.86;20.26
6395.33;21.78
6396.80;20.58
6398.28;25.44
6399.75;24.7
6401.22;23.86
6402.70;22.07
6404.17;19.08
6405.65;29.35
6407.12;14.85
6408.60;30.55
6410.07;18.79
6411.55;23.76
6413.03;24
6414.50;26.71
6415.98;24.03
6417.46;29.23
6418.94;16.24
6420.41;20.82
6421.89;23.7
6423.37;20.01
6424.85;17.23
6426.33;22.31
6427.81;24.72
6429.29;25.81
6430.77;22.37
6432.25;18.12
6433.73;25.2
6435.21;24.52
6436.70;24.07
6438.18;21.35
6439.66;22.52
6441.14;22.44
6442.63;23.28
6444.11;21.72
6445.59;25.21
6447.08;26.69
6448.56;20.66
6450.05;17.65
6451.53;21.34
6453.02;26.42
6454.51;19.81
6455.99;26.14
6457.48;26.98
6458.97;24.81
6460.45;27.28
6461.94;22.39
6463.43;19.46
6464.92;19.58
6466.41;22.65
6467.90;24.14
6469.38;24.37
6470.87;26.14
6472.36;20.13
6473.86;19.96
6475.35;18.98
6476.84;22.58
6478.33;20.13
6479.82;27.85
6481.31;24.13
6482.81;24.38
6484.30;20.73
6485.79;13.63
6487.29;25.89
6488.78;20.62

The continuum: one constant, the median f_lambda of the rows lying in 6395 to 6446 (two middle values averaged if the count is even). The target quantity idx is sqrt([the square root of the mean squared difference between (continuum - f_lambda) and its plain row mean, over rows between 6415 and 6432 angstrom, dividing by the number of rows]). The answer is 1.89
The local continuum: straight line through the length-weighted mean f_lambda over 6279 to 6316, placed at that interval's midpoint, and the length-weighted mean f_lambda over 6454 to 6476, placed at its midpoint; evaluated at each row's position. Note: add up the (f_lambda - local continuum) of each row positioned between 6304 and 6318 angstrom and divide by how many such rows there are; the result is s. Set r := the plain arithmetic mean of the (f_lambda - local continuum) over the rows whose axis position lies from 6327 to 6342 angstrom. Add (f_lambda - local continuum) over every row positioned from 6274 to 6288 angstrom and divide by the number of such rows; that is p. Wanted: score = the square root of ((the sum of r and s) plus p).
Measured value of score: 1.7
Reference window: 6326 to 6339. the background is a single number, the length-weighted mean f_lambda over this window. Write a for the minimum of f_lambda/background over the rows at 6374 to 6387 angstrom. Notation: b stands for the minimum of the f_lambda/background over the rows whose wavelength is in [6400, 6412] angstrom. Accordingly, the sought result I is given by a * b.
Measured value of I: 0.29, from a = 0.46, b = 0.63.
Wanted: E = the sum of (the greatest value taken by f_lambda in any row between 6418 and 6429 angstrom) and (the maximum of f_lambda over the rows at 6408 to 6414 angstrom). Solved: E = 55.3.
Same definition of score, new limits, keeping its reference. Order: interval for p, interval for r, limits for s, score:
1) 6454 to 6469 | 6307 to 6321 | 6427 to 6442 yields 1.6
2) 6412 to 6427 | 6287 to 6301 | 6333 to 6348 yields 0.6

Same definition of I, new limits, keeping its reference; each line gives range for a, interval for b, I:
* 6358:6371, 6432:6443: 0.51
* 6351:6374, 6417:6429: 0.46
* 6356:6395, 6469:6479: 0.37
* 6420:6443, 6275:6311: 0.56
